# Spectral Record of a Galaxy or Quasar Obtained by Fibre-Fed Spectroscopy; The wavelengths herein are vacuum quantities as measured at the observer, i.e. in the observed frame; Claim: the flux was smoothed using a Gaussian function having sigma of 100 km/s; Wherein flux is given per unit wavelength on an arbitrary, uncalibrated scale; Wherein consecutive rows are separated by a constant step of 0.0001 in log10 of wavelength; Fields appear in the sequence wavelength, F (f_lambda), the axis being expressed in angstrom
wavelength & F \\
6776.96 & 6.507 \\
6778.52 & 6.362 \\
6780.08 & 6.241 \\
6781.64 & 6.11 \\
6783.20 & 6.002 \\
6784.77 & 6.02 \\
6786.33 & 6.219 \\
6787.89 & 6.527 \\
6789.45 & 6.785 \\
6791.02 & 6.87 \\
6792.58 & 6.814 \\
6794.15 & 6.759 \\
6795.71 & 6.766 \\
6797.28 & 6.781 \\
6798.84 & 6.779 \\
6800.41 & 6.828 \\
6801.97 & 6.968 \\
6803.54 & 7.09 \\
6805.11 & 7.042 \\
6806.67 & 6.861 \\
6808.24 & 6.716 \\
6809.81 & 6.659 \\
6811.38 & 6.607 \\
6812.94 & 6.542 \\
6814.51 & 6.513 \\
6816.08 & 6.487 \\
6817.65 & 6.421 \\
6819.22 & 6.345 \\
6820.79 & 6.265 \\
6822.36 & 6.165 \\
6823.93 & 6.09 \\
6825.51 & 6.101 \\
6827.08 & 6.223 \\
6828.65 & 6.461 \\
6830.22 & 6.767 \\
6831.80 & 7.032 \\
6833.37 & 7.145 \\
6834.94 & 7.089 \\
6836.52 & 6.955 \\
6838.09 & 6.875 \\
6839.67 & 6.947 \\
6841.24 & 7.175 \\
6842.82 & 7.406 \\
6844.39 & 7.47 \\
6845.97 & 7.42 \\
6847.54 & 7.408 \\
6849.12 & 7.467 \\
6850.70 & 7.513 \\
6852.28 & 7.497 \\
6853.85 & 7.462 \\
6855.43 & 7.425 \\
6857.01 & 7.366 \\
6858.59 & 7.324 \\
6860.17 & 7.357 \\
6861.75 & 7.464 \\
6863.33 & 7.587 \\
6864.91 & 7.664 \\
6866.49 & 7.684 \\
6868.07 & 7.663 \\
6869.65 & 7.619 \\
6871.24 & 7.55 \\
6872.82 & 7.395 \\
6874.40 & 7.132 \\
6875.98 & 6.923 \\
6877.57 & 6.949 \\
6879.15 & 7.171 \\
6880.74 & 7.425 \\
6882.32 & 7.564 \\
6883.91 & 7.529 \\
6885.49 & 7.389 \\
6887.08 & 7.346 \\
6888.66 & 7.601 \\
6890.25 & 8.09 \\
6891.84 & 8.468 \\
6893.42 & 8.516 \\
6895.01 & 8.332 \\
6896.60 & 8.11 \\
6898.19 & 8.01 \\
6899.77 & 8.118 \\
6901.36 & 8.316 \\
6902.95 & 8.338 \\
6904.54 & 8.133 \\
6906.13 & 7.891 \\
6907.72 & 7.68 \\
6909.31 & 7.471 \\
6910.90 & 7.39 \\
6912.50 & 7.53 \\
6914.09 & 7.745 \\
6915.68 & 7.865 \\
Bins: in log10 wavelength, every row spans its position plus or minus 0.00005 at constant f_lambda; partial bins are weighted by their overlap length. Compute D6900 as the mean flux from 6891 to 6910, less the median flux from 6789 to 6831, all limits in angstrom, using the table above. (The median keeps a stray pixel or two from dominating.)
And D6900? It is 1.4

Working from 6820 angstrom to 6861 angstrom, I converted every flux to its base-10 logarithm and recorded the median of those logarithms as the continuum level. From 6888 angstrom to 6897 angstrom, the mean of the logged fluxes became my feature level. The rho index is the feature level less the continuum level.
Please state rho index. 0.058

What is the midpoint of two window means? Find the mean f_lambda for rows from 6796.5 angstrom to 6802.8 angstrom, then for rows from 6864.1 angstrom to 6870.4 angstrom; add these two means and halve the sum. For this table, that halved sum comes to 7.25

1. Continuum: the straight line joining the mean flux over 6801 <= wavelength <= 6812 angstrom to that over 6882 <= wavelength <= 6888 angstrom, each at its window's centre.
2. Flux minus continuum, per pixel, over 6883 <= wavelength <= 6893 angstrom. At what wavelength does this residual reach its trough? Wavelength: 6887.08 angstrom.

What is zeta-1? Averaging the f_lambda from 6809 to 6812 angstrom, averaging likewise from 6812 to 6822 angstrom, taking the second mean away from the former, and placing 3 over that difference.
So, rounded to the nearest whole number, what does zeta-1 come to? 15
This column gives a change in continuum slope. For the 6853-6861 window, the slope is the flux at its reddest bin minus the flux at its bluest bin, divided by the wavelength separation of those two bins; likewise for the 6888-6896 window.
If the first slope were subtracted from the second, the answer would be 0.13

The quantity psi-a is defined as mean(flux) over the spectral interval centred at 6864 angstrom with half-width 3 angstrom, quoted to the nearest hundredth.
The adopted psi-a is 7.60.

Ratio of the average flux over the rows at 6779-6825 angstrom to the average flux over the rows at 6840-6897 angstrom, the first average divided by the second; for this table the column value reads 0.870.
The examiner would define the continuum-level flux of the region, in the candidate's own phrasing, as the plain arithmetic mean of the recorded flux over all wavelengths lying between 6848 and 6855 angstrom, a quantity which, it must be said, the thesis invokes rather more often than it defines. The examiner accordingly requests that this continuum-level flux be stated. 7.48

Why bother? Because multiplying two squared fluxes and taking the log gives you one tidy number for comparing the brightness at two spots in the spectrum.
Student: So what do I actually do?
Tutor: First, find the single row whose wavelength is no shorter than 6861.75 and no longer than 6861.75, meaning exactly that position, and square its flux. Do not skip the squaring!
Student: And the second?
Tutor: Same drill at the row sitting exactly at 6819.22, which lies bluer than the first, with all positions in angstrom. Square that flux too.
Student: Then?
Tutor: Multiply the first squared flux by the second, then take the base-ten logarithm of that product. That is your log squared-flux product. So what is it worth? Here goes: 3.35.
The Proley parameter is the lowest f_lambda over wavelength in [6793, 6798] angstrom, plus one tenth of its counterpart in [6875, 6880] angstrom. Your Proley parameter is 7.5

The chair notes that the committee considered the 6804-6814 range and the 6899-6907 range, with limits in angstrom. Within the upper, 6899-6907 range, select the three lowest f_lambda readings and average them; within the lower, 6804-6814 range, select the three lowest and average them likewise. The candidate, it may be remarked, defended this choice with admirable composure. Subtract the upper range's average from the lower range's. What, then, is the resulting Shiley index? -1.44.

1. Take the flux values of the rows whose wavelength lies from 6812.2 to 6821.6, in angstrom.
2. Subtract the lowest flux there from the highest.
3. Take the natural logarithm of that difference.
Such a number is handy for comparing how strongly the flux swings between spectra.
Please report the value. -1.3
